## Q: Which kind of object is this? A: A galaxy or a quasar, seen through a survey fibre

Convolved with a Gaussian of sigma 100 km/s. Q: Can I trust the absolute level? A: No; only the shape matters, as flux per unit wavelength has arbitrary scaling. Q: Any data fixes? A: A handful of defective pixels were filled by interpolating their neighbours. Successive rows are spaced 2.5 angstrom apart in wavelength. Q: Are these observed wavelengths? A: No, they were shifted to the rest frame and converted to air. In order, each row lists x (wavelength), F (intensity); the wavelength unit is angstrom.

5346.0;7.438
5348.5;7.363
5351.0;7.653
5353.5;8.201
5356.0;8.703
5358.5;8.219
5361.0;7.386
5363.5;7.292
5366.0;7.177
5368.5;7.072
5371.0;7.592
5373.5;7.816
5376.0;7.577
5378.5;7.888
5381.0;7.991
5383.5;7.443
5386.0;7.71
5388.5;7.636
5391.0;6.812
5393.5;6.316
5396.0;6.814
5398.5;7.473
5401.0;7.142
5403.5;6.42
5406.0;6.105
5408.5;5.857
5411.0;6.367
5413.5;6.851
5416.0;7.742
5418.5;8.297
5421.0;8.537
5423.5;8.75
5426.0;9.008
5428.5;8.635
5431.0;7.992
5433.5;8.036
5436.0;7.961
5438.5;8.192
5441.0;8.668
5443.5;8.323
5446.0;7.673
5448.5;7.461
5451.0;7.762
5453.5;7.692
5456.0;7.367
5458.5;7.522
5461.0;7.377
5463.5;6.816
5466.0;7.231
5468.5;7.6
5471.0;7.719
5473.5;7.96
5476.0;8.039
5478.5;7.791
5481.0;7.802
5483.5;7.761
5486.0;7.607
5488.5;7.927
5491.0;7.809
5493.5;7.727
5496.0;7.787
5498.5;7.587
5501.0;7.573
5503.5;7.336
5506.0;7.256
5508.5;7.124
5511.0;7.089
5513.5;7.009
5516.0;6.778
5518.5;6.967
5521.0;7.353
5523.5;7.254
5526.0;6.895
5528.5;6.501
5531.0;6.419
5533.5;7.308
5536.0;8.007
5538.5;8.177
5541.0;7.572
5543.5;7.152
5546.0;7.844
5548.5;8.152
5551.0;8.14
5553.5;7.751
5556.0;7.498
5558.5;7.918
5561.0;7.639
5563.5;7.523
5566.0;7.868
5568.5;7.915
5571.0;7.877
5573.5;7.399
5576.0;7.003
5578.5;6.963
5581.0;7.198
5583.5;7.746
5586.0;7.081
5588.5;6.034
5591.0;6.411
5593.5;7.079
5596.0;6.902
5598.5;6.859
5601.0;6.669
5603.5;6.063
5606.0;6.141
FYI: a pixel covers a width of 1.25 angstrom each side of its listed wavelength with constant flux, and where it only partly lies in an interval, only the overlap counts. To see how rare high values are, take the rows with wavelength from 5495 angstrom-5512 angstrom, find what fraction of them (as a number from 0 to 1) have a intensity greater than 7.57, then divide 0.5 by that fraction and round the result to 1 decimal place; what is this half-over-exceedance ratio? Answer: 1.2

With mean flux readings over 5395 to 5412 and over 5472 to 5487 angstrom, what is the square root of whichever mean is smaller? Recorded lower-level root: 2.57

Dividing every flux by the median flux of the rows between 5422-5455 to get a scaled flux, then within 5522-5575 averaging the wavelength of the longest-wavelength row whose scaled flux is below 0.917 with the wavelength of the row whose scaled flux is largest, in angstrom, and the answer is 5541.0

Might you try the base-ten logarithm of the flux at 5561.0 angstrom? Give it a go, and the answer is 0.883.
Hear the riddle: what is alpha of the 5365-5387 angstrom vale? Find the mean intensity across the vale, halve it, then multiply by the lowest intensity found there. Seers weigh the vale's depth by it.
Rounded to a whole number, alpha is 27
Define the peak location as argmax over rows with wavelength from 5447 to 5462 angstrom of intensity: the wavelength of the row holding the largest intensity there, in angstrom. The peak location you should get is 5451.0 angstrom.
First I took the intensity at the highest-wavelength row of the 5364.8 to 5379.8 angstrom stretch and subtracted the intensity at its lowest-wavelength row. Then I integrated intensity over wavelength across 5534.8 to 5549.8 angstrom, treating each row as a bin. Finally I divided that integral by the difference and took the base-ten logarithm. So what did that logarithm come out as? 2.2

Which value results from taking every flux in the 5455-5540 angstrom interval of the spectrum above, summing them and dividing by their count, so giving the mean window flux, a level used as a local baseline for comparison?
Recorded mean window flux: 7.43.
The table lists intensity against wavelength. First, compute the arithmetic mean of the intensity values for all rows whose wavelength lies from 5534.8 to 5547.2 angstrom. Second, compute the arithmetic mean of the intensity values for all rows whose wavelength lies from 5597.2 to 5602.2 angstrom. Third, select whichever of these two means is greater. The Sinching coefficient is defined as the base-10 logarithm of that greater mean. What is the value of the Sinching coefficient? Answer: 0.889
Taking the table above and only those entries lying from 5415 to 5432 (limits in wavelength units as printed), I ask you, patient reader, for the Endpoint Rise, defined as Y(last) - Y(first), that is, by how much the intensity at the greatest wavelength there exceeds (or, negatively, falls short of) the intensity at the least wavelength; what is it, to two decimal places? 0.25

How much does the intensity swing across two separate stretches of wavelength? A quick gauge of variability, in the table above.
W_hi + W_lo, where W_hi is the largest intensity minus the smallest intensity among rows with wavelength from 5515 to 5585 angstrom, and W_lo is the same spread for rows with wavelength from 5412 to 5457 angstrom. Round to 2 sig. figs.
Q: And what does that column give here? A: 3.9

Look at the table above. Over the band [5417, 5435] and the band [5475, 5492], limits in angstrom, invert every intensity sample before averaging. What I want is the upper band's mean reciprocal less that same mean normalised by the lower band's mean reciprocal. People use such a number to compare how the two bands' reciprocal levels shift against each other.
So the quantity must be -0.95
